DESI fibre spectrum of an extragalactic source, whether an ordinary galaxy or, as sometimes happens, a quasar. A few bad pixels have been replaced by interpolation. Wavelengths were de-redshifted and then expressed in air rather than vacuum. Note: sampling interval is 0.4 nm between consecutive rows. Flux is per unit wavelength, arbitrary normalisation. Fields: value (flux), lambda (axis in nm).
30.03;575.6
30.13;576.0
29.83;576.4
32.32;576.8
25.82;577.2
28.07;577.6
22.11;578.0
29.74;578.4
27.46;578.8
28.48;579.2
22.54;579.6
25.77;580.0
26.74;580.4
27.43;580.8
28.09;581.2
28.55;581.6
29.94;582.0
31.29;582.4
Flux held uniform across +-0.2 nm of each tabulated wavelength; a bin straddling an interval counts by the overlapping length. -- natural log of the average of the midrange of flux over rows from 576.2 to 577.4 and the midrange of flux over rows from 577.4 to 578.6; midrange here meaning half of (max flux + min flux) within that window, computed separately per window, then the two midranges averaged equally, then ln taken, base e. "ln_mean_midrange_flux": 3.31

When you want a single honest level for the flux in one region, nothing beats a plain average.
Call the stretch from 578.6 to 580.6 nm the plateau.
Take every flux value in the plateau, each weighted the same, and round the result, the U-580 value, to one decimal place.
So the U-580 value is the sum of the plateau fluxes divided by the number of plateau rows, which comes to 26.2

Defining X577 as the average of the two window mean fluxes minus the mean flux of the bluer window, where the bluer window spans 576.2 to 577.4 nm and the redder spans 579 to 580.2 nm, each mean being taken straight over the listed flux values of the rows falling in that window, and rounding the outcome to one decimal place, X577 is -1.9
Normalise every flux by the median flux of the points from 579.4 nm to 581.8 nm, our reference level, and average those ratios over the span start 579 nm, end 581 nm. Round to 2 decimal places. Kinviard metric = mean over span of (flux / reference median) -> 0.97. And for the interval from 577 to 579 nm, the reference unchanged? 0.98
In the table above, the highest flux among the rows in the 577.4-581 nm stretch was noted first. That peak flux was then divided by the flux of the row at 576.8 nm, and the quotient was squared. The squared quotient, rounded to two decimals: 0.85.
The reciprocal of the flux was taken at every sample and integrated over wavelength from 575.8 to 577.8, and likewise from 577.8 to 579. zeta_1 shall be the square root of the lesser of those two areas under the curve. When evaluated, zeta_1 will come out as 0.21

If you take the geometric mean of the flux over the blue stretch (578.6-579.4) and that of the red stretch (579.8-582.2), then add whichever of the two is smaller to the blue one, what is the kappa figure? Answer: 56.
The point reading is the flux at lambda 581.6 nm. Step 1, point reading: 28.55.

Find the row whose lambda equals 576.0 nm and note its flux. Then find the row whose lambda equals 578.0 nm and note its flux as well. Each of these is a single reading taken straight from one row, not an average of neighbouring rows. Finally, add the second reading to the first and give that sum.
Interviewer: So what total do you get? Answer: 52.2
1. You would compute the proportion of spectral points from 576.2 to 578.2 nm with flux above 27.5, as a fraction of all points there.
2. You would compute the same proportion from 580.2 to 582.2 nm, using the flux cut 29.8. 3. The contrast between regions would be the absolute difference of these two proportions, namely 0.40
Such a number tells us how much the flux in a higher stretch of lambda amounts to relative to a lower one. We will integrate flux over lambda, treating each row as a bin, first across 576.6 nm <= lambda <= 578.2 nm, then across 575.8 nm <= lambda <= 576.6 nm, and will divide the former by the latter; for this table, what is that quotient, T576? 1.8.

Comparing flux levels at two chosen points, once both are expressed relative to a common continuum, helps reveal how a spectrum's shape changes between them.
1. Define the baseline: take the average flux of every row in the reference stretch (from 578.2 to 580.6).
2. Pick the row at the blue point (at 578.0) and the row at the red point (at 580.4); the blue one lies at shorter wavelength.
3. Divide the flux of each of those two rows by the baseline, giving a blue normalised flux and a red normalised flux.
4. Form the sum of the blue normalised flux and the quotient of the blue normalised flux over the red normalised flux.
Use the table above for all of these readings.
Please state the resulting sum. 1.7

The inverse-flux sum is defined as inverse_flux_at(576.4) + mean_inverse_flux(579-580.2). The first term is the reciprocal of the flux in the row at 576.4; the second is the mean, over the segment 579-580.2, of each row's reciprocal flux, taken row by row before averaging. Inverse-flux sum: 0.0730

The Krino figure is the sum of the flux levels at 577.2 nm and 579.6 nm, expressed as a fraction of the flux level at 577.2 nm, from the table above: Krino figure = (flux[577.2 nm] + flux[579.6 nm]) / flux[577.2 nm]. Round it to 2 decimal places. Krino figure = 1.87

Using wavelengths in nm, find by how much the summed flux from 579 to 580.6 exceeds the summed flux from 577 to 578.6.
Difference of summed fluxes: -2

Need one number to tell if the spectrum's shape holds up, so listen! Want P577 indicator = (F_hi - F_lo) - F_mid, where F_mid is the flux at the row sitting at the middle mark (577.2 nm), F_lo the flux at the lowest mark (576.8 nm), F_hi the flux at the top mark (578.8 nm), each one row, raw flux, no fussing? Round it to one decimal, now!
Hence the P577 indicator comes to -30.7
